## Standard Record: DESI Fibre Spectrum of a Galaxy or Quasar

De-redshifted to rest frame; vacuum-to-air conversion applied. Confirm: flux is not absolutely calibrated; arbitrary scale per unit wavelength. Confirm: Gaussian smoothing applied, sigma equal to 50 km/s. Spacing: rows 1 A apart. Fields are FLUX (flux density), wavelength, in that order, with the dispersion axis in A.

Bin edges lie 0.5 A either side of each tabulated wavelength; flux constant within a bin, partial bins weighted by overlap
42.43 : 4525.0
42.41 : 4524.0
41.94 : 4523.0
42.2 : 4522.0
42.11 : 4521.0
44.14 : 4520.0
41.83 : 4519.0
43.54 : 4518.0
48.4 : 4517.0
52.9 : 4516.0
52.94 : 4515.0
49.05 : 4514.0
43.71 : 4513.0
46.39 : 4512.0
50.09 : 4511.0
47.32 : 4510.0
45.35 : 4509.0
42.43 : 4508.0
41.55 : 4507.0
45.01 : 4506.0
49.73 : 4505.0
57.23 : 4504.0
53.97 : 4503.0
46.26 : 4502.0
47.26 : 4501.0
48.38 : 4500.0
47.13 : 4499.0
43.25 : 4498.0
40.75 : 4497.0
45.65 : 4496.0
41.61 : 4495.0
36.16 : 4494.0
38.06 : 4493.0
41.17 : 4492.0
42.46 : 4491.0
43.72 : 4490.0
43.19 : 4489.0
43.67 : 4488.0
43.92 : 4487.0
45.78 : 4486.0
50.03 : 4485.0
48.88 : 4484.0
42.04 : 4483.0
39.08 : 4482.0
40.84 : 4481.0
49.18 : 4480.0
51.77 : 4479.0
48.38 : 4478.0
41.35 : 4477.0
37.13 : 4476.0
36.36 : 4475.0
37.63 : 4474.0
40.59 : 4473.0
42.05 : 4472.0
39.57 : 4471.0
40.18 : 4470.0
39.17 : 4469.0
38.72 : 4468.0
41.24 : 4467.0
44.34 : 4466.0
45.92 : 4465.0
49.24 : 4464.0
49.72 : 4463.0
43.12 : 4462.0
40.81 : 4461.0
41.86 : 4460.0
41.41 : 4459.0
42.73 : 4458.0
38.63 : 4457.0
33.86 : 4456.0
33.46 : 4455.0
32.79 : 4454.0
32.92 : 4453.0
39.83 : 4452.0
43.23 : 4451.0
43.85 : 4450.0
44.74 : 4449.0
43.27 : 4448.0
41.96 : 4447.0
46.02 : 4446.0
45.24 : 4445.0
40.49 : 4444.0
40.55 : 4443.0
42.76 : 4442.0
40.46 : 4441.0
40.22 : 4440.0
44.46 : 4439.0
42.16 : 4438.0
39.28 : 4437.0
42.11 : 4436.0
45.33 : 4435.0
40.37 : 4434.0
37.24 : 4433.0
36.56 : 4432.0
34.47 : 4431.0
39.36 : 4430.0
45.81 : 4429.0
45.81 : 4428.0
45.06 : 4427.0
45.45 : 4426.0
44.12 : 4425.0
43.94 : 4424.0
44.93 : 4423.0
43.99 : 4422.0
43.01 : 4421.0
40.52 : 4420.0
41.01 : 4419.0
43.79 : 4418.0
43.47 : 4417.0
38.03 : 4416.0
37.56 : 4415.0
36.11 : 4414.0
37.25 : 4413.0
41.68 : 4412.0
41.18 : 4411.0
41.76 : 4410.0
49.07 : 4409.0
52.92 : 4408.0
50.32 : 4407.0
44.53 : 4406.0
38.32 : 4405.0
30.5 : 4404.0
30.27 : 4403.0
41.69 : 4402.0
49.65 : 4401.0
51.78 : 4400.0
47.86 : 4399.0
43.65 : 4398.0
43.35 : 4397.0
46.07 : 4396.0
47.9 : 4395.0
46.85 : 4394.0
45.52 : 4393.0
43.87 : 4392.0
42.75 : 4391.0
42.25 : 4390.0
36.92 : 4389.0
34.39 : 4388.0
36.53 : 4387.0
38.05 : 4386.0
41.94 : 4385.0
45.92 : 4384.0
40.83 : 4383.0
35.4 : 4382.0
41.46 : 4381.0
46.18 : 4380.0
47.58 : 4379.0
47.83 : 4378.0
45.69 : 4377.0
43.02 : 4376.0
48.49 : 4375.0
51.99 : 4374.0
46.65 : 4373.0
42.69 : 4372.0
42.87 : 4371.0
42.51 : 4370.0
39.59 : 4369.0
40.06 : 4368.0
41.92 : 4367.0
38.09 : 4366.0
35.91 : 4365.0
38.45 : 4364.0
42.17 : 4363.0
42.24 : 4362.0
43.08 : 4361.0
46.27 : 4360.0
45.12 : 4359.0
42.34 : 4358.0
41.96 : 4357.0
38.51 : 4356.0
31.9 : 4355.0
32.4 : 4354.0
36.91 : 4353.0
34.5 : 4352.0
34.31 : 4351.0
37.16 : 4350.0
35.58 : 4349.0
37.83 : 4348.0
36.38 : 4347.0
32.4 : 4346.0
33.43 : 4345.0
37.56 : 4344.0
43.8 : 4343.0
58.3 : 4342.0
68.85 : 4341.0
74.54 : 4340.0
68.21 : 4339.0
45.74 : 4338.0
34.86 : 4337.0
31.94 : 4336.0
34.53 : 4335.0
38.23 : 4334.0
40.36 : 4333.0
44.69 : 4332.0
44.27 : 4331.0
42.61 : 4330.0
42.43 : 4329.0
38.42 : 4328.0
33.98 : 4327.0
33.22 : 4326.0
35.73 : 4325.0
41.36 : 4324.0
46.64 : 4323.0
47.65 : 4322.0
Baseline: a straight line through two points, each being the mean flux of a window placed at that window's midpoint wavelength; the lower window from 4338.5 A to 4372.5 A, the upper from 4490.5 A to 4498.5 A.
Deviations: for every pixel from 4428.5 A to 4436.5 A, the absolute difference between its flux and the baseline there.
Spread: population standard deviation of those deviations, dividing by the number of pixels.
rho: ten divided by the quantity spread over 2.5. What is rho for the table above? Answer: 12.3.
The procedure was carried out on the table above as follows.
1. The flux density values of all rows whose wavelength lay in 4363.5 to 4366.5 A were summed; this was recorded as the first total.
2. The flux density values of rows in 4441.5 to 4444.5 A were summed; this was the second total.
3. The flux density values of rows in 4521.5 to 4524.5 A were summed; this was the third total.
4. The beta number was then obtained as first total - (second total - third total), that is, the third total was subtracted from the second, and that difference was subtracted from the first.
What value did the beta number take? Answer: 115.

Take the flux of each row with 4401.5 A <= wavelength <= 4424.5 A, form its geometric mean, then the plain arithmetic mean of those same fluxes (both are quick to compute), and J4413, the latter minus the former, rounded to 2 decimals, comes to 0.35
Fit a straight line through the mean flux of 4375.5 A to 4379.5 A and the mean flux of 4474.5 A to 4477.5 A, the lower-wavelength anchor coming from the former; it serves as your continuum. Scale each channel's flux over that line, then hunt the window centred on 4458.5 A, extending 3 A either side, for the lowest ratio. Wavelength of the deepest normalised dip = 4456.0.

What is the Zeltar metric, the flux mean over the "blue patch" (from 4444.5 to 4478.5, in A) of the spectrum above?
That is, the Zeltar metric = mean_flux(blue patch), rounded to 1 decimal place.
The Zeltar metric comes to 41.2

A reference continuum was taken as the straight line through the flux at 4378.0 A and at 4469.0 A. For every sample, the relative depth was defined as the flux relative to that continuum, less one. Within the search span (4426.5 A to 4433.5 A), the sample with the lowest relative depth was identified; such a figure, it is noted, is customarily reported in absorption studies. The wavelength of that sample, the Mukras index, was 4431.0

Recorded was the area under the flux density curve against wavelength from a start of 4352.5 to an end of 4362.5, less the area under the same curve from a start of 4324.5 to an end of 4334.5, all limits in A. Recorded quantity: 7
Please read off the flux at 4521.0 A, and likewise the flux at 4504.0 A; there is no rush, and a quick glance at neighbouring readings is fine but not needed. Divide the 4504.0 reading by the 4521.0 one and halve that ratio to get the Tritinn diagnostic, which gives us 0.680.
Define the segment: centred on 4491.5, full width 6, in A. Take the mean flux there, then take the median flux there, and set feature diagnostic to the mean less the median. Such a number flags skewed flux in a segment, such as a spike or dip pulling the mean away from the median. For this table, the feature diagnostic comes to -1.0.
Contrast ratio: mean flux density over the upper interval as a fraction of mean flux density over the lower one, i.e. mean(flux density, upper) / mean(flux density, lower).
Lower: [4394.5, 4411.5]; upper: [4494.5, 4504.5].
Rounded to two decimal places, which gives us 1.07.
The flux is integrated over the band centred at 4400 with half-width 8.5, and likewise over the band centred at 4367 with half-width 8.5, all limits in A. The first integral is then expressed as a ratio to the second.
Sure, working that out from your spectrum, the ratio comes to 1.04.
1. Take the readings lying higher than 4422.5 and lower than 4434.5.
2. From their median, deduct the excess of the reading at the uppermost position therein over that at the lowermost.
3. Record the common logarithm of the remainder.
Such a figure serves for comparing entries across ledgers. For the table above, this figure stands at 1.69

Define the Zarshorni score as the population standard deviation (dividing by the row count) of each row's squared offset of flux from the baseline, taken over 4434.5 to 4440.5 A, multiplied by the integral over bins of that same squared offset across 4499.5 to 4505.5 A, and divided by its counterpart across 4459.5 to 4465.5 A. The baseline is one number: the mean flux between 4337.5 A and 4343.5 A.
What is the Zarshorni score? 34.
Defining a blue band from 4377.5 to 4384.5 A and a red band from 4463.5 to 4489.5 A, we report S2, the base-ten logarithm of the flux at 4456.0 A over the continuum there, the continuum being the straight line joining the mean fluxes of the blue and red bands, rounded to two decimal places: -0.11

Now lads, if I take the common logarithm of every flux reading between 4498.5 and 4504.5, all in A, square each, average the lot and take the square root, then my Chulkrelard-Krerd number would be 1.70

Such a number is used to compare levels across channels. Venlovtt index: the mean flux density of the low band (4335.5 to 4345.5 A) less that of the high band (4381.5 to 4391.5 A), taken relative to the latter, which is 0.26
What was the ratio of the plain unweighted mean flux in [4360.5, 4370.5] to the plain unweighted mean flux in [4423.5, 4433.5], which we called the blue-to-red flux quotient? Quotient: 0.97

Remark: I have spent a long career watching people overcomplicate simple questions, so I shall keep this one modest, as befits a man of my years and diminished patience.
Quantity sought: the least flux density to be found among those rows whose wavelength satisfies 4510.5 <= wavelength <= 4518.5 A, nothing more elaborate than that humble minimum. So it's 43.54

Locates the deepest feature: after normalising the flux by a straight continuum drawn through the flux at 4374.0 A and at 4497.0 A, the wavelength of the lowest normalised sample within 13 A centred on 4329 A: 4326.0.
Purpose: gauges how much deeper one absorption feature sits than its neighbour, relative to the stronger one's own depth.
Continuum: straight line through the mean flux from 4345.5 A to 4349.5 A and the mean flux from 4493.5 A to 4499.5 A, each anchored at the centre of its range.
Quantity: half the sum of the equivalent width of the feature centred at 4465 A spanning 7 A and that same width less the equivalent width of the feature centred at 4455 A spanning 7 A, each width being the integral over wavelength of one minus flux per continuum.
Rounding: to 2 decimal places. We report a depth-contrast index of -0.99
